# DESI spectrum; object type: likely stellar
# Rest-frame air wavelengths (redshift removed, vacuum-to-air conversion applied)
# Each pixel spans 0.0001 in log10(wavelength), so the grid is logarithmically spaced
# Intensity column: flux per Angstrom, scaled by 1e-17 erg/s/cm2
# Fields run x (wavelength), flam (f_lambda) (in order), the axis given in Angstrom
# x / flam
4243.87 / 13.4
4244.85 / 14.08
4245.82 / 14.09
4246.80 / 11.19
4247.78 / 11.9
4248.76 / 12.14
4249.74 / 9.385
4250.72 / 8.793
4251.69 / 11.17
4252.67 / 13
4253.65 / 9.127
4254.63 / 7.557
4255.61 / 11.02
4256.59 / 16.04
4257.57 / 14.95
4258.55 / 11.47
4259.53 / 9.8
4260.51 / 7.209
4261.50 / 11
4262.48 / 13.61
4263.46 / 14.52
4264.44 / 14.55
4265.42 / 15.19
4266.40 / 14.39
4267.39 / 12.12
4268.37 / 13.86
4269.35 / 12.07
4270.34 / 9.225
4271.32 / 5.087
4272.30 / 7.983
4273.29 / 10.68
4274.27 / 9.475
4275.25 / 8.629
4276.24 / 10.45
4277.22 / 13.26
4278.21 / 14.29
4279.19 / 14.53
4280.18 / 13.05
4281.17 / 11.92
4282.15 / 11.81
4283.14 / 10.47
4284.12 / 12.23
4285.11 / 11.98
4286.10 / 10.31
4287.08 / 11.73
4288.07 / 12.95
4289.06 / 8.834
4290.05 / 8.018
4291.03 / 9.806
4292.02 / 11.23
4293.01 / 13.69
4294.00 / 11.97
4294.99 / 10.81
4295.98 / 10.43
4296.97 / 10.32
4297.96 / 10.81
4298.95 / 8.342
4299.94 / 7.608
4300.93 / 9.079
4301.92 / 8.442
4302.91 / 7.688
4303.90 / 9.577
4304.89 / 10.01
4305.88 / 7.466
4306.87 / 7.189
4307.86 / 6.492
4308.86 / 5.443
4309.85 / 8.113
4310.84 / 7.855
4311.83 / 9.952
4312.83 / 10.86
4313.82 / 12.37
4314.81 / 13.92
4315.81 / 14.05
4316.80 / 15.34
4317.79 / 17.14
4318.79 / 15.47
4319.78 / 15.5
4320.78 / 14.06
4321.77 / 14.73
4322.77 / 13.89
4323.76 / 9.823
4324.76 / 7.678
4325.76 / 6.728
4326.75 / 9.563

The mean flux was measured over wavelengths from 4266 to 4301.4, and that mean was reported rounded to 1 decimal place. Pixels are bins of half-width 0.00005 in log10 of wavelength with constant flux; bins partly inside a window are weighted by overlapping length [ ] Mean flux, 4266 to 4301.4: 10.9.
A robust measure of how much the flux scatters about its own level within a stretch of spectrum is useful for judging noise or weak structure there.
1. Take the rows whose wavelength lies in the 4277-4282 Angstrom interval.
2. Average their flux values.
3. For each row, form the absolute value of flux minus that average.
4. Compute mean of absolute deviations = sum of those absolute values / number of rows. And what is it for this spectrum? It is 0.8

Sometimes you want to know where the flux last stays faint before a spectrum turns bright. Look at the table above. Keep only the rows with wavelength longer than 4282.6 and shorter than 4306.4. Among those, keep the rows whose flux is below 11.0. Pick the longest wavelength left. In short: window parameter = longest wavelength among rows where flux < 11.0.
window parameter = 4305.88 Angstrom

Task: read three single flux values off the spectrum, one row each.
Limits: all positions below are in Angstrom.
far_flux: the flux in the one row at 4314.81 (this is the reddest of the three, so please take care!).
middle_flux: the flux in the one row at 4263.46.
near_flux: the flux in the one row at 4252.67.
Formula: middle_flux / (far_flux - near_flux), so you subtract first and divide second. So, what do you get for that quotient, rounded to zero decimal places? 16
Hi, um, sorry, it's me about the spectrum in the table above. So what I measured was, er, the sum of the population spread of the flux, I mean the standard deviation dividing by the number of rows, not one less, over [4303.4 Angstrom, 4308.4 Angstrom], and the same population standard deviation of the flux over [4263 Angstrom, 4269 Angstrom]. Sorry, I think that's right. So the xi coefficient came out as 2.4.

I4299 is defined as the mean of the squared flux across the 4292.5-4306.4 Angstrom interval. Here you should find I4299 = 98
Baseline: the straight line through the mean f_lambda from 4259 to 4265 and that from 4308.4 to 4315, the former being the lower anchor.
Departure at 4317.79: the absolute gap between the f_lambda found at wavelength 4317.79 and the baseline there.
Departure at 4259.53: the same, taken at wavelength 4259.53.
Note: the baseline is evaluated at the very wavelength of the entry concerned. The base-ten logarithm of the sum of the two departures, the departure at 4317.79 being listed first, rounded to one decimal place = 1.0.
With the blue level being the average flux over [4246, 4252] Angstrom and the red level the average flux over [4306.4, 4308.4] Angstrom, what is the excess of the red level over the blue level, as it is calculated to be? -4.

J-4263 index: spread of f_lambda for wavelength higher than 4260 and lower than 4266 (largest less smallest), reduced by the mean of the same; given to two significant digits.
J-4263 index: -4.7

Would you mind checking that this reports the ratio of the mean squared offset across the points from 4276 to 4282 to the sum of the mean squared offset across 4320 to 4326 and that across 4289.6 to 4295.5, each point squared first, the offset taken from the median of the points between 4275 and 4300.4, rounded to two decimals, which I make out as 0.41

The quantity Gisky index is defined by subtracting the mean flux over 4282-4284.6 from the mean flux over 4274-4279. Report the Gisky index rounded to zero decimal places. 0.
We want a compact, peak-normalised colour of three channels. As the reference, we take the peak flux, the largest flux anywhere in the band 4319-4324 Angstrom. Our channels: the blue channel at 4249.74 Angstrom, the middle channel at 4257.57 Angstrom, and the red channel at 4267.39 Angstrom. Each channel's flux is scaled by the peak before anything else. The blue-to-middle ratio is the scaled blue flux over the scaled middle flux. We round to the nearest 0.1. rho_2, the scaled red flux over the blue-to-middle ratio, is 1.2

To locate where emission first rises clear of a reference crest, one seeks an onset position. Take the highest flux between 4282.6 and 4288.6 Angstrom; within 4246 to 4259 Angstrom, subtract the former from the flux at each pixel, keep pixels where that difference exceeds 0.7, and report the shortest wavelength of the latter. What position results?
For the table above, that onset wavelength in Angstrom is 4256.59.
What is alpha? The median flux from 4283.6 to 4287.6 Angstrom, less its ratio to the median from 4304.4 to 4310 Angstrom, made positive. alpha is 10.2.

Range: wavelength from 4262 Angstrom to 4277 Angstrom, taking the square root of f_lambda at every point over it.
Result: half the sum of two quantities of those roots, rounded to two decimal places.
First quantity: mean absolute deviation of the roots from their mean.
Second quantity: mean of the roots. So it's 1.87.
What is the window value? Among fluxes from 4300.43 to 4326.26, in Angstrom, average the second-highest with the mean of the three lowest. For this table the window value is 10.9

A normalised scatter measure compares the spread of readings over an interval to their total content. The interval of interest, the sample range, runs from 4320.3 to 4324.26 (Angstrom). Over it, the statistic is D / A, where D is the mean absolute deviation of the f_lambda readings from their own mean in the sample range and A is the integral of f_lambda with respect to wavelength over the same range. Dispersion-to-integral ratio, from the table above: 0.032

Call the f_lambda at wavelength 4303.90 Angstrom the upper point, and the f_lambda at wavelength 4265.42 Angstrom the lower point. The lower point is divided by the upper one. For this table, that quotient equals 1.6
